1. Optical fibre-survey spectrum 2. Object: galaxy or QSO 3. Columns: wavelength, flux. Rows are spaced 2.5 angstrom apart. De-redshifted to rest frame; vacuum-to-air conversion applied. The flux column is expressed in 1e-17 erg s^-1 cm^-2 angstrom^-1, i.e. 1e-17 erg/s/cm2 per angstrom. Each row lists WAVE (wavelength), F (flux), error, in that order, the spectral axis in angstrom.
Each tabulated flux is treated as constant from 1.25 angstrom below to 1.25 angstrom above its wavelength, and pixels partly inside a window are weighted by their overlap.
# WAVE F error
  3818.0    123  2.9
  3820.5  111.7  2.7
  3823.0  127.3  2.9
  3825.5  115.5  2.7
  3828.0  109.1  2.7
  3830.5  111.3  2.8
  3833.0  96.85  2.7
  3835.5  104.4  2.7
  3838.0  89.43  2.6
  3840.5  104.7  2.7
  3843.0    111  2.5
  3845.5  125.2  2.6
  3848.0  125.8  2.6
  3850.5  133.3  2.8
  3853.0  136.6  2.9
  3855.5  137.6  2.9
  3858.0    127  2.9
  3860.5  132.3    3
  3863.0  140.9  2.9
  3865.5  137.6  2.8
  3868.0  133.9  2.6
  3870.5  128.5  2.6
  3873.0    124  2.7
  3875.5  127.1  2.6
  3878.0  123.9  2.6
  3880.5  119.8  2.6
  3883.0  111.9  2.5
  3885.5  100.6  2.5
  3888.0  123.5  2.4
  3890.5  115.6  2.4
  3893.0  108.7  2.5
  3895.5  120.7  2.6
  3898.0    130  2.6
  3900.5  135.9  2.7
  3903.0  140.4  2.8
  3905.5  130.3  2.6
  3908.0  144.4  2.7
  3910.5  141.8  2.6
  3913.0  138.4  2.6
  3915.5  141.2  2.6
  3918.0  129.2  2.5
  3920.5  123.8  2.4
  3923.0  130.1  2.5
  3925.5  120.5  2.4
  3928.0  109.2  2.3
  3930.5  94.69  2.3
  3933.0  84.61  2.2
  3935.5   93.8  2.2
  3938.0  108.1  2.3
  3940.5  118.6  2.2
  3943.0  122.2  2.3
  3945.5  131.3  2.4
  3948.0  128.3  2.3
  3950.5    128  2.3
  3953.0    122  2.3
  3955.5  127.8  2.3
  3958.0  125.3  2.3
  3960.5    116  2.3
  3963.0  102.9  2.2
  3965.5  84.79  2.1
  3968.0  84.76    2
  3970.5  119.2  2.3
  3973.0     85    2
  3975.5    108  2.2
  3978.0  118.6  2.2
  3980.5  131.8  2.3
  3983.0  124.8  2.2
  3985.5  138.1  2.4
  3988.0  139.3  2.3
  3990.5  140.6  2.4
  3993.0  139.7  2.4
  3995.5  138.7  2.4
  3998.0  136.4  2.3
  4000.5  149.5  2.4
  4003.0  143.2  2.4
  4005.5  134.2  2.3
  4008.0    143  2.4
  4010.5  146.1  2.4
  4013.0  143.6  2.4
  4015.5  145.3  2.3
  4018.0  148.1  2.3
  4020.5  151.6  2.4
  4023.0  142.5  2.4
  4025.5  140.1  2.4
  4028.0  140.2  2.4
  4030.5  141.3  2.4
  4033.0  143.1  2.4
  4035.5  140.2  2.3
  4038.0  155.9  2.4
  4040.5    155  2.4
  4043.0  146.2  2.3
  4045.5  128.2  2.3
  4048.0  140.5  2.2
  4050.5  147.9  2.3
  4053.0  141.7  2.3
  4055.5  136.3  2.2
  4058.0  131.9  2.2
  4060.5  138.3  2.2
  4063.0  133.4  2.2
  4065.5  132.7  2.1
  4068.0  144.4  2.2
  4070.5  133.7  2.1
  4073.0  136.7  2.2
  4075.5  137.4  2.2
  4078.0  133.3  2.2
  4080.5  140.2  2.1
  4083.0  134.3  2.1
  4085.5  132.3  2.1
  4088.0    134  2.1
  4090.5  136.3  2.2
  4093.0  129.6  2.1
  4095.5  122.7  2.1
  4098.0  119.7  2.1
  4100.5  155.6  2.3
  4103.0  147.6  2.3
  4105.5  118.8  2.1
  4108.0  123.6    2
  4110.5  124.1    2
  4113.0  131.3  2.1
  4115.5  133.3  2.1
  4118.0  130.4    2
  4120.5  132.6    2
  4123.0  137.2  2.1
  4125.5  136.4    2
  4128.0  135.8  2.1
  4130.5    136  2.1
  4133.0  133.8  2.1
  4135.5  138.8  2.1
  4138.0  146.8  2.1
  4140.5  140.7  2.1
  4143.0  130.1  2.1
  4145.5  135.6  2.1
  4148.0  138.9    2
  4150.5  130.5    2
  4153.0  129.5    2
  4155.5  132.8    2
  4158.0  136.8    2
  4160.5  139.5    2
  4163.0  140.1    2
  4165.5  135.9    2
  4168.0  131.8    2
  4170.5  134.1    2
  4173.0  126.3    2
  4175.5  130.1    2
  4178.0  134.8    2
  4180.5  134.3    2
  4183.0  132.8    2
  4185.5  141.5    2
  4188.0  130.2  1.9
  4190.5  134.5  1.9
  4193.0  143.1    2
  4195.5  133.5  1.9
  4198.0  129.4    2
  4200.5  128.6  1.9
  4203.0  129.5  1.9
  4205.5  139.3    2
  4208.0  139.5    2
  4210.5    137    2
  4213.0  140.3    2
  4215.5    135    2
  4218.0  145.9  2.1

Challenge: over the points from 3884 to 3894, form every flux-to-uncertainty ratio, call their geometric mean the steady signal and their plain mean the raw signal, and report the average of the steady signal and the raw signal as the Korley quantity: 46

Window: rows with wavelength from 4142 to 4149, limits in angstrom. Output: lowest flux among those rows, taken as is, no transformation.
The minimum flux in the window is 130.1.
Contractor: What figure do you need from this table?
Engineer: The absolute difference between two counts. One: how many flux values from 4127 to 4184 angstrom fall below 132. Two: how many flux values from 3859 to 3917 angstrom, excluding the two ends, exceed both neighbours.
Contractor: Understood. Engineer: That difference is 1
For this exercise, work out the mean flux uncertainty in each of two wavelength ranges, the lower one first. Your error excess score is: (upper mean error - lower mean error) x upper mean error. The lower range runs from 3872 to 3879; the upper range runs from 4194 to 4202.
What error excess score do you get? -1.35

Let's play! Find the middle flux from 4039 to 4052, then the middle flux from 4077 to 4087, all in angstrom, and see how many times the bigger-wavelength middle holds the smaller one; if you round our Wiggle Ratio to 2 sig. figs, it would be 0.92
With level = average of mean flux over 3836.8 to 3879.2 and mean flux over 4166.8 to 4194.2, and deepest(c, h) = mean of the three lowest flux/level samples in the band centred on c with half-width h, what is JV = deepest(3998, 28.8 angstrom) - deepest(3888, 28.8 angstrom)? -0.02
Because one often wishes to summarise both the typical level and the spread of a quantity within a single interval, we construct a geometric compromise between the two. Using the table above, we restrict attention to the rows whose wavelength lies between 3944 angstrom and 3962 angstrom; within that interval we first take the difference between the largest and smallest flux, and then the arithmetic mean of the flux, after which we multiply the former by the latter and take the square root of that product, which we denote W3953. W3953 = 44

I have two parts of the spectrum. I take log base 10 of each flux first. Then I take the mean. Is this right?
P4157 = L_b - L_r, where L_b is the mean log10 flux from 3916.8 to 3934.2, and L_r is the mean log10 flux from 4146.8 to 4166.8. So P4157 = -0.083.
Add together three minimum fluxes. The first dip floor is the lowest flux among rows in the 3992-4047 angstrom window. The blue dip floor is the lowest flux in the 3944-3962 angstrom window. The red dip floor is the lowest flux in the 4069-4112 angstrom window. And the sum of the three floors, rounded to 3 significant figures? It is 363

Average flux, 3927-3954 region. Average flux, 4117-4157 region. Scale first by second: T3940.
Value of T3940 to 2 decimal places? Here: 0.83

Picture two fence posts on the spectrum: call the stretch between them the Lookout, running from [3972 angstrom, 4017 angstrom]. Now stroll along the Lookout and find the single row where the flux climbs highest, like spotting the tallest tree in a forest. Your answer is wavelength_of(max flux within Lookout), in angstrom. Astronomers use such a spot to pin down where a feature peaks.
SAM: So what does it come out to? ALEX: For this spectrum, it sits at 4000.5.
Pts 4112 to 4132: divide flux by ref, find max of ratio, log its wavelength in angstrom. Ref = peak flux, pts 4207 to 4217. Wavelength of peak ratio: 4123.0 angstrom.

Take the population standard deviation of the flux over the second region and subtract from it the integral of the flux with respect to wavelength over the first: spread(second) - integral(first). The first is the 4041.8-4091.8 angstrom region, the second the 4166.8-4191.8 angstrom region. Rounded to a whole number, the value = -6845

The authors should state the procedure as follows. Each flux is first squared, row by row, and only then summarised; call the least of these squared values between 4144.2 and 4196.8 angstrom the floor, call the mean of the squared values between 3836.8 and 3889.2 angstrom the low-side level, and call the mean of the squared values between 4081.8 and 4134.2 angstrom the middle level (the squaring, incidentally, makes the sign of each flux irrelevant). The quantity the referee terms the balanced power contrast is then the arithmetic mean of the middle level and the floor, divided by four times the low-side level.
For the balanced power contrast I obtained 0.27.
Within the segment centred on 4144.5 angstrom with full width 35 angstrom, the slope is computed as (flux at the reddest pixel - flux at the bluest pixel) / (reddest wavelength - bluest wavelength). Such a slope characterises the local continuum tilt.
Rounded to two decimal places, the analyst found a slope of 0.11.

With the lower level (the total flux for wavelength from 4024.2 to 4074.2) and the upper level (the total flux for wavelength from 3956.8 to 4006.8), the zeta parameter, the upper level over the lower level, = 0.88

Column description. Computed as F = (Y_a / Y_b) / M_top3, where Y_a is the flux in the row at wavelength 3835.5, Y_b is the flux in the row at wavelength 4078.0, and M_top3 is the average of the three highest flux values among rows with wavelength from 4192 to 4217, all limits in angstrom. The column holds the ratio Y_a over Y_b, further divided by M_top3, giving 0.0056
